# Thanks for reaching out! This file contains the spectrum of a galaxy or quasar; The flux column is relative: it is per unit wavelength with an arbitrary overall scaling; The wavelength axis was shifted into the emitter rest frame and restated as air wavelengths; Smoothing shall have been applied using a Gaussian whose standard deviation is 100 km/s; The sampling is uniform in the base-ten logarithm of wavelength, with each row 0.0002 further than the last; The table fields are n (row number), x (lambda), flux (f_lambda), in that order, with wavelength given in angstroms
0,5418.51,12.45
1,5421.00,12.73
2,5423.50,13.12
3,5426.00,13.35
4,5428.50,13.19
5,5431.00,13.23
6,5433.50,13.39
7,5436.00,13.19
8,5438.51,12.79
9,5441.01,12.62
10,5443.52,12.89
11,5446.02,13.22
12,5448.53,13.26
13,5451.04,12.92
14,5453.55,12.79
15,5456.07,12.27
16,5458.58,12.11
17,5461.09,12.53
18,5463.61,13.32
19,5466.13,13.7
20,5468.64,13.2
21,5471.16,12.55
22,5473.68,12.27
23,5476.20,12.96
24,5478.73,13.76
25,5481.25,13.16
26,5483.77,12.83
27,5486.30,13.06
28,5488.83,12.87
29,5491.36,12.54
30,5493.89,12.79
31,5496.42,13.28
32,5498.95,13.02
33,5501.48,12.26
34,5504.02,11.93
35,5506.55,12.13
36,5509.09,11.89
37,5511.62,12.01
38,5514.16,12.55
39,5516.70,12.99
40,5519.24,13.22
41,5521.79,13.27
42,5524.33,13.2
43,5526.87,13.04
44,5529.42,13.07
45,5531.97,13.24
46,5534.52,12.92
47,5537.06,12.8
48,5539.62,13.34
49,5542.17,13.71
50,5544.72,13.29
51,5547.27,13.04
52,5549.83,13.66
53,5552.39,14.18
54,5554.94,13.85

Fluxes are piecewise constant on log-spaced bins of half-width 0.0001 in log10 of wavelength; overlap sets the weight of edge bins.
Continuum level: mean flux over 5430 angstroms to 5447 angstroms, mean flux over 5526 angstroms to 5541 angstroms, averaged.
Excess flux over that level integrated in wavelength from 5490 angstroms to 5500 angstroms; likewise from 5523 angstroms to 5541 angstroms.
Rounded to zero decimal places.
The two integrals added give -1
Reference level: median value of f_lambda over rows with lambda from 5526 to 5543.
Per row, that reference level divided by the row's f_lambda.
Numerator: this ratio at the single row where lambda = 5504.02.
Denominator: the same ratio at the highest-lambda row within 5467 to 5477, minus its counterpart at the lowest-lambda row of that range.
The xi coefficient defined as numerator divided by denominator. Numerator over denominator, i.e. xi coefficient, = 60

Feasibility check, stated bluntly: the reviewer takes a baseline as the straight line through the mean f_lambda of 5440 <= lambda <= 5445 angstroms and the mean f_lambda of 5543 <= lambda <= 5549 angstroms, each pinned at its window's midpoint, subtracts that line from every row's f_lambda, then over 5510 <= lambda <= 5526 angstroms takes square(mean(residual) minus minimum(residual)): 0.7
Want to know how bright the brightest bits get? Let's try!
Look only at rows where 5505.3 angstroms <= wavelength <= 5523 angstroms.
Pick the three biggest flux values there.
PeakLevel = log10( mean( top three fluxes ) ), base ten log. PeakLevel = 1.12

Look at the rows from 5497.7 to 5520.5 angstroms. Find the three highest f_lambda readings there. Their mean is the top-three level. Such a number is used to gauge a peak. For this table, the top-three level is 13.1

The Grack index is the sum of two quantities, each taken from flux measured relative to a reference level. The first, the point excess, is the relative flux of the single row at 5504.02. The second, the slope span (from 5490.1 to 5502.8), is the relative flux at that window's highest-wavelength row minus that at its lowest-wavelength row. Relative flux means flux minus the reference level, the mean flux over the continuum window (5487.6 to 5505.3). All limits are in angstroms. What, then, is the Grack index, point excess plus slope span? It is -1.0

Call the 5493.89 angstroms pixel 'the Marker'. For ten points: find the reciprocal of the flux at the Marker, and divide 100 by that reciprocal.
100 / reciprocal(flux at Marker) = 1279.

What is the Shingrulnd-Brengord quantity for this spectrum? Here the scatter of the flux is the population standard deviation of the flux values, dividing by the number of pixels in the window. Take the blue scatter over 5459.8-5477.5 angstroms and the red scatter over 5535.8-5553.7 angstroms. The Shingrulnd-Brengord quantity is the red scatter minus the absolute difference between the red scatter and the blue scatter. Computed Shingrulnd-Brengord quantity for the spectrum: 0.38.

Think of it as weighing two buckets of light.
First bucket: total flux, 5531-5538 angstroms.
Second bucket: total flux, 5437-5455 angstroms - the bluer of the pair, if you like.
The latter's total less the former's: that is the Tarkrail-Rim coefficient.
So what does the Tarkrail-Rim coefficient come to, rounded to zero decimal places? 52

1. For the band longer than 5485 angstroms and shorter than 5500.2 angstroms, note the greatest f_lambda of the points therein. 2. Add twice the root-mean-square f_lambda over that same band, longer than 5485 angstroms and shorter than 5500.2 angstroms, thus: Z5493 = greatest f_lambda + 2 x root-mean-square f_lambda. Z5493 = 39.1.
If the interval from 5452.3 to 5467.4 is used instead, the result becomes 39.3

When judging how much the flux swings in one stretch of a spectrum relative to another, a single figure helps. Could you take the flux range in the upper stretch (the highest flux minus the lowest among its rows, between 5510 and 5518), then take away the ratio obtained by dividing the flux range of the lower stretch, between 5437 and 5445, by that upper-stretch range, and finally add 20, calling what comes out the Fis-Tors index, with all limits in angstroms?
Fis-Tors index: 20.7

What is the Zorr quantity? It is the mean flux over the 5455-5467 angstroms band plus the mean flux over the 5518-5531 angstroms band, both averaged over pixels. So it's 25.9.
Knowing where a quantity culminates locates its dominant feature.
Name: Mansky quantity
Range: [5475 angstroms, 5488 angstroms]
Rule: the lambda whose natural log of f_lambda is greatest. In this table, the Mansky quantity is 5478.73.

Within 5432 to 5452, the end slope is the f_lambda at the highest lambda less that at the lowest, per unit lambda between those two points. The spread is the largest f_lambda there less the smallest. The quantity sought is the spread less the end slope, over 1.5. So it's 0.53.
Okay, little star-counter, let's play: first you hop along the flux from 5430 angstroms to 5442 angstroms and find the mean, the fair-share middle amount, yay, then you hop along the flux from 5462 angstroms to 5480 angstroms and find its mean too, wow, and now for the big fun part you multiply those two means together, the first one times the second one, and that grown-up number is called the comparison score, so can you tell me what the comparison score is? 171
